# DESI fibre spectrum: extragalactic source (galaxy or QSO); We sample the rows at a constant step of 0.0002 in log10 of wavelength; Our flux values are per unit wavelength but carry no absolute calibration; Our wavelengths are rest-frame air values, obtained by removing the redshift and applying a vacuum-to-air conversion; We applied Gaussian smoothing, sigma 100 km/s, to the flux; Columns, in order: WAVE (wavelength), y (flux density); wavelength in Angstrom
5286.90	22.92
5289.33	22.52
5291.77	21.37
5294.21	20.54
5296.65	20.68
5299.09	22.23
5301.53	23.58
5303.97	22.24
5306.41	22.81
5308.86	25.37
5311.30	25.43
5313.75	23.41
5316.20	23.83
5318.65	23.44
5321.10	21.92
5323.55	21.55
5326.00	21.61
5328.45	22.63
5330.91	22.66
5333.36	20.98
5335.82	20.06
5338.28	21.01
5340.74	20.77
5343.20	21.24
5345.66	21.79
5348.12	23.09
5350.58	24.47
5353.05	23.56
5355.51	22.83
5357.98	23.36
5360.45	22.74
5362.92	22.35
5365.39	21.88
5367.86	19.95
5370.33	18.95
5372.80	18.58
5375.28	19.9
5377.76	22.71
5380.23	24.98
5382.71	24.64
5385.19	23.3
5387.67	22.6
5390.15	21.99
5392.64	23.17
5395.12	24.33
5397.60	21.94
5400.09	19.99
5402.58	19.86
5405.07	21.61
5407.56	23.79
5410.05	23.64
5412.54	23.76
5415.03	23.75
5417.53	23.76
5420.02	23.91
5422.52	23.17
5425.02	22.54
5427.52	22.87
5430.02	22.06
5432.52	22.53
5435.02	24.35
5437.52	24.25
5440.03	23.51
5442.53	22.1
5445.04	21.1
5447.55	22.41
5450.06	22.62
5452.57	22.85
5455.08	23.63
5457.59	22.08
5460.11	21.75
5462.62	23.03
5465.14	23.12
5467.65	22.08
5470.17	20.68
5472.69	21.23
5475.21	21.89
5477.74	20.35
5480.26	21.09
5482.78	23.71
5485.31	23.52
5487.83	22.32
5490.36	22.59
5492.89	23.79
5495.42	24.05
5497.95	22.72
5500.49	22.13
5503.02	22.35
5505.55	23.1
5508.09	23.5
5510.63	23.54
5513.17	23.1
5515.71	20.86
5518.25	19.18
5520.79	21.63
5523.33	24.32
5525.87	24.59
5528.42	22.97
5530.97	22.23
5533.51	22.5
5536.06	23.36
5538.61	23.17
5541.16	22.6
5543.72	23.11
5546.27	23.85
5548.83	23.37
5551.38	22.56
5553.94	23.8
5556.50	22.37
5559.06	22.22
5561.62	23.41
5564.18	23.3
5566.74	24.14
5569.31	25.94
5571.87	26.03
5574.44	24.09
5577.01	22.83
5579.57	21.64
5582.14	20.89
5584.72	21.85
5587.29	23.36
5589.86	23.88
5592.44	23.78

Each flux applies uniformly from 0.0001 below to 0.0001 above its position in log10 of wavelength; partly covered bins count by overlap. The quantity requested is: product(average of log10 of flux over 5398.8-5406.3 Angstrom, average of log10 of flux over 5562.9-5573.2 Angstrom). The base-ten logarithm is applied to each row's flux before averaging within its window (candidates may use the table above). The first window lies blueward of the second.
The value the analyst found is 1.83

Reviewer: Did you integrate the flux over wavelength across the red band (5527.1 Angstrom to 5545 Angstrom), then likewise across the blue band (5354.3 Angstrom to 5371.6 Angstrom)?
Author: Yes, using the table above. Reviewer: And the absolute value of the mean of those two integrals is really 392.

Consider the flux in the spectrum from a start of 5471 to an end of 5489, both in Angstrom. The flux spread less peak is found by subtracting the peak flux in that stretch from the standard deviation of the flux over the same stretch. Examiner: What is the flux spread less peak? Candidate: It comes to -22.5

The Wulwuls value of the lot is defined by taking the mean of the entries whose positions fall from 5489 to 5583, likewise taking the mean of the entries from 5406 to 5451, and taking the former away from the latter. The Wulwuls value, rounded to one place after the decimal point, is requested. 0.1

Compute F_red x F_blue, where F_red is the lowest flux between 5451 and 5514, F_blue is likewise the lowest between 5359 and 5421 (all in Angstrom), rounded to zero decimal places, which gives 378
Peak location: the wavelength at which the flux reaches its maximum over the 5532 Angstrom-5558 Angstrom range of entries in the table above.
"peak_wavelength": 5546.27 Angstrom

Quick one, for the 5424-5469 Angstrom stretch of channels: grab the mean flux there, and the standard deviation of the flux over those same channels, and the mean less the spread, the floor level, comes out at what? 21.9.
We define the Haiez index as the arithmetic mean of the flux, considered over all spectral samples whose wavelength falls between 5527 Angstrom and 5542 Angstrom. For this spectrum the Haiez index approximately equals 22.8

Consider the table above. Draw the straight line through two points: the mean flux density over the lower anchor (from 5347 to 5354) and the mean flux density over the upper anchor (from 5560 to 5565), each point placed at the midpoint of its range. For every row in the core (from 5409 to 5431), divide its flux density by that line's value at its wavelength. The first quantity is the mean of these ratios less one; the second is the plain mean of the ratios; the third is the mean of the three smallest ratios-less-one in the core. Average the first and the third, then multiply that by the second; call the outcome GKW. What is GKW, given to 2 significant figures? -0.029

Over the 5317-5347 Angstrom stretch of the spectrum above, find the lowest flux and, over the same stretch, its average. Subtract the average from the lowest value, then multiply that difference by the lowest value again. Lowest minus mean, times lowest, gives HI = -32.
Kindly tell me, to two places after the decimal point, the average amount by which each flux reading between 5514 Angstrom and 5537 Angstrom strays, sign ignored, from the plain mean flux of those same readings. 1.27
